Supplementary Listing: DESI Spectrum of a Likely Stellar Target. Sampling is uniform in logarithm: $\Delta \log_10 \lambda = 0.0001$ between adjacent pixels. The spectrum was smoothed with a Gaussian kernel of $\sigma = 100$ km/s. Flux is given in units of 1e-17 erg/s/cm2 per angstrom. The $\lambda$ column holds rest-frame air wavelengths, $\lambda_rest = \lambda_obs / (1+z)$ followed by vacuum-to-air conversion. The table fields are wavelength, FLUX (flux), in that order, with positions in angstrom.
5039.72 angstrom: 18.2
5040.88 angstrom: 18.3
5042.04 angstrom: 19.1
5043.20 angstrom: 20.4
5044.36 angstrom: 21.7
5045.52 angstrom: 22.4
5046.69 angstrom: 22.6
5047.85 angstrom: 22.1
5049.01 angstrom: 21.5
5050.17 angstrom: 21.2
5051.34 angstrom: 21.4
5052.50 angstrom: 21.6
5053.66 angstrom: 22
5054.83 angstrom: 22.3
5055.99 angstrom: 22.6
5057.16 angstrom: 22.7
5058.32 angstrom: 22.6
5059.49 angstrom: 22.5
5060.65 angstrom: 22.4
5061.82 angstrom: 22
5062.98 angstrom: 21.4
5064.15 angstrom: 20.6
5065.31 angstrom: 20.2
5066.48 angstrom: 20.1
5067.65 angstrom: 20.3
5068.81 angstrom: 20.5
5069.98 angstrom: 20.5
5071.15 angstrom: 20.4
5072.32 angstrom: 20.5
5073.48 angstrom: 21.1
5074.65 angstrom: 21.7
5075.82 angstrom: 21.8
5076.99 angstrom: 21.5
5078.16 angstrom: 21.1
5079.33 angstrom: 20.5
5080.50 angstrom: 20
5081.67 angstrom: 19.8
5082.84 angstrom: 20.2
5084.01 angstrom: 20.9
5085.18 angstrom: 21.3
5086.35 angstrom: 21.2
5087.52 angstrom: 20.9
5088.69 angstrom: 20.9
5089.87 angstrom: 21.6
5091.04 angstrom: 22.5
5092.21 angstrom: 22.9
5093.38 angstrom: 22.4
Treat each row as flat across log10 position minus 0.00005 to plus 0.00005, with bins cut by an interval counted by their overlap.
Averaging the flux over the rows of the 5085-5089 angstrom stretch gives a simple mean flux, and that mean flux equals 21.1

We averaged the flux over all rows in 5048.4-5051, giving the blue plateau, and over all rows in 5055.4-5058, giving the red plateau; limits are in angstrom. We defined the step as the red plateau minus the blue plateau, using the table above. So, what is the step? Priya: 1.3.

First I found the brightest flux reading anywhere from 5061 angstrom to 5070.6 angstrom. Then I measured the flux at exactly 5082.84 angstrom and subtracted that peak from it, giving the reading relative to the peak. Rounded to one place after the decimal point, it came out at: -1.8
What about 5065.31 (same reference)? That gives -1.8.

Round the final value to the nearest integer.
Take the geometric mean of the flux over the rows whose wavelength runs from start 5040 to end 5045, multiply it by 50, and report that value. 992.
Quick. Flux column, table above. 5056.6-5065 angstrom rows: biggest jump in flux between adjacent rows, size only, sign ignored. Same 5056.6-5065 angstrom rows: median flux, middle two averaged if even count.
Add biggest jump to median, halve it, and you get 11.6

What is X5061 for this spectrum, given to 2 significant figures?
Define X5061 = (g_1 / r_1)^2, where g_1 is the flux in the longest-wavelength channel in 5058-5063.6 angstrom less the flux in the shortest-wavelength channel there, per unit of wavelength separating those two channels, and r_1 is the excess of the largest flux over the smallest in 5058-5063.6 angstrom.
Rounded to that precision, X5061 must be 0.046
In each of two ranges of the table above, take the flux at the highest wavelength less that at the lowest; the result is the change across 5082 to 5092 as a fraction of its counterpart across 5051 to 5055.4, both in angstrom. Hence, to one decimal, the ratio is 2.6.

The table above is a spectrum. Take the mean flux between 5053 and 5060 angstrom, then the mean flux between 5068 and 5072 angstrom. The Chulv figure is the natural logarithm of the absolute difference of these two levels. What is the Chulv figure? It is 0.68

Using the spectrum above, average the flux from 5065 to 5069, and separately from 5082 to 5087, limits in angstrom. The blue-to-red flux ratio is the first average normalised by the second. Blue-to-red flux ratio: 0.97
